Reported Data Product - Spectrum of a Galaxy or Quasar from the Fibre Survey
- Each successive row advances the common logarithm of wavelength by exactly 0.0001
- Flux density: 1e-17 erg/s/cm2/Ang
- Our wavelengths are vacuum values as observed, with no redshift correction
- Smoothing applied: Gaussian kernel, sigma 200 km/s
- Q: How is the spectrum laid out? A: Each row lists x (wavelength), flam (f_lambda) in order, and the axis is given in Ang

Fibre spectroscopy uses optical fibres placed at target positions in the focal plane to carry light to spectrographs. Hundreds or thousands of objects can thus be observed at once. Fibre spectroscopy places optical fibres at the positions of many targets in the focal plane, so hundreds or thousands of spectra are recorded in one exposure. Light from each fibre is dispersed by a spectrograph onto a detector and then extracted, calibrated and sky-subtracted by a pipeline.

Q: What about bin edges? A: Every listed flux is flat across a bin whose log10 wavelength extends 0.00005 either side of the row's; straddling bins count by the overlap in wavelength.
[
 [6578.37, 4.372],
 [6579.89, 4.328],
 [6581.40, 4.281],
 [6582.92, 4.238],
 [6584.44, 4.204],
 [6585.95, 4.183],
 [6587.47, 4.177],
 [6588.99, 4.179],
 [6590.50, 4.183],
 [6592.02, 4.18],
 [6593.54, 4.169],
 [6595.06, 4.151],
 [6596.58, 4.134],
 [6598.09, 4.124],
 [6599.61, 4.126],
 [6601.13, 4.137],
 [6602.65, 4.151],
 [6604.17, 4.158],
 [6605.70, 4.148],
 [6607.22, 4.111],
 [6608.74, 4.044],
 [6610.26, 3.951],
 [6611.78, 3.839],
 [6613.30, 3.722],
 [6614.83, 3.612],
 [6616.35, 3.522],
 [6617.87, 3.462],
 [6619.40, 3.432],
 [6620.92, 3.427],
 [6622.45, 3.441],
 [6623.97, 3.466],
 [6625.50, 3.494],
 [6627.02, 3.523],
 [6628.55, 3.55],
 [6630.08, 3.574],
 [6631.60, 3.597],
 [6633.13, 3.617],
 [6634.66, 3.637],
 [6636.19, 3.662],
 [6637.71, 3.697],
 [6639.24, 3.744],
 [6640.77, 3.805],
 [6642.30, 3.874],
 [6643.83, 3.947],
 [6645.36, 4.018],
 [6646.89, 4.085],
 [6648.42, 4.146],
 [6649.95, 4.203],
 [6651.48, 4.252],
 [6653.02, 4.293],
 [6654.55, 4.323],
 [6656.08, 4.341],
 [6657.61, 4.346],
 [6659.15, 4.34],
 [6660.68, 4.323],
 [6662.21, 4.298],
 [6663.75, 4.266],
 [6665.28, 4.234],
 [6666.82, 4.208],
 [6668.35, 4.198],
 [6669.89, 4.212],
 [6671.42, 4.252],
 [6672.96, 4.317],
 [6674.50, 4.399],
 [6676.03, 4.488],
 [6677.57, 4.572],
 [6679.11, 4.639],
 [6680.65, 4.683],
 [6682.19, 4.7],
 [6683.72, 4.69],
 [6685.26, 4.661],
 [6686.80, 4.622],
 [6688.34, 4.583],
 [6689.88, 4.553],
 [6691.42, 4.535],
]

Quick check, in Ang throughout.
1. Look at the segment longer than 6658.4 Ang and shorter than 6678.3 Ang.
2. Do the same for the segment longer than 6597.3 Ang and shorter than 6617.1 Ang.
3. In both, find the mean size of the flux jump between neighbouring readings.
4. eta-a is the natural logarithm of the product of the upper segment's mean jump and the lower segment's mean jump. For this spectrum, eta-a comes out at -6.03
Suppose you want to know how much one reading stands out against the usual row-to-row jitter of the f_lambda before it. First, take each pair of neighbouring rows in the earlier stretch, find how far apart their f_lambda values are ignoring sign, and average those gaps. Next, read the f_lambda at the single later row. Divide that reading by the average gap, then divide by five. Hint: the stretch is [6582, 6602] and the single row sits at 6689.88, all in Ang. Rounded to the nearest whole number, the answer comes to 79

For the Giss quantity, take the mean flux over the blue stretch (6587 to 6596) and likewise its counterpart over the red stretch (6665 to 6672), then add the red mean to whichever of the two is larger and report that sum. 8.4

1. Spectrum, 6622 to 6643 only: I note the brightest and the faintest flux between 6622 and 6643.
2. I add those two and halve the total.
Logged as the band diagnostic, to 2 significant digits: 3.7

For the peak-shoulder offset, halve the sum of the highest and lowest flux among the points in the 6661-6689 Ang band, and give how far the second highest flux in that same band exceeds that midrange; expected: 0.241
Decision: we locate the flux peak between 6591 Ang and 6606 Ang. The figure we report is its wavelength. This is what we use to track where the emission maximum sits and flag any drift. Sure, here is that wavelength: 6592.02 Ang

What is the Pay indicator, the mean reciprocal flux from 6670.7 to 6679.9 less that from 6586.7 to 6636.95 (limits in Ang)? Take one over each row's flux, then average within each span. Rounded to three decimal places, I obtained -0.037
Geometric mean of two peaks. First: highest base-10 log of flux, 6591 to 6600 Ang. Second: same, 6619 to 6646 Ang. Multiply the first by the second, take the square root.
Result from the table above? 0.613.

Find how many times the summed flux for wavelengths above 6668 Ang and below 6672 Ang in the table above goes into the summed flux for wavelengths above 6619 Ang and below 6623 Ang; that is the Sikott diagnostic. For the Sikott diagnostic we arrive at 0.81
